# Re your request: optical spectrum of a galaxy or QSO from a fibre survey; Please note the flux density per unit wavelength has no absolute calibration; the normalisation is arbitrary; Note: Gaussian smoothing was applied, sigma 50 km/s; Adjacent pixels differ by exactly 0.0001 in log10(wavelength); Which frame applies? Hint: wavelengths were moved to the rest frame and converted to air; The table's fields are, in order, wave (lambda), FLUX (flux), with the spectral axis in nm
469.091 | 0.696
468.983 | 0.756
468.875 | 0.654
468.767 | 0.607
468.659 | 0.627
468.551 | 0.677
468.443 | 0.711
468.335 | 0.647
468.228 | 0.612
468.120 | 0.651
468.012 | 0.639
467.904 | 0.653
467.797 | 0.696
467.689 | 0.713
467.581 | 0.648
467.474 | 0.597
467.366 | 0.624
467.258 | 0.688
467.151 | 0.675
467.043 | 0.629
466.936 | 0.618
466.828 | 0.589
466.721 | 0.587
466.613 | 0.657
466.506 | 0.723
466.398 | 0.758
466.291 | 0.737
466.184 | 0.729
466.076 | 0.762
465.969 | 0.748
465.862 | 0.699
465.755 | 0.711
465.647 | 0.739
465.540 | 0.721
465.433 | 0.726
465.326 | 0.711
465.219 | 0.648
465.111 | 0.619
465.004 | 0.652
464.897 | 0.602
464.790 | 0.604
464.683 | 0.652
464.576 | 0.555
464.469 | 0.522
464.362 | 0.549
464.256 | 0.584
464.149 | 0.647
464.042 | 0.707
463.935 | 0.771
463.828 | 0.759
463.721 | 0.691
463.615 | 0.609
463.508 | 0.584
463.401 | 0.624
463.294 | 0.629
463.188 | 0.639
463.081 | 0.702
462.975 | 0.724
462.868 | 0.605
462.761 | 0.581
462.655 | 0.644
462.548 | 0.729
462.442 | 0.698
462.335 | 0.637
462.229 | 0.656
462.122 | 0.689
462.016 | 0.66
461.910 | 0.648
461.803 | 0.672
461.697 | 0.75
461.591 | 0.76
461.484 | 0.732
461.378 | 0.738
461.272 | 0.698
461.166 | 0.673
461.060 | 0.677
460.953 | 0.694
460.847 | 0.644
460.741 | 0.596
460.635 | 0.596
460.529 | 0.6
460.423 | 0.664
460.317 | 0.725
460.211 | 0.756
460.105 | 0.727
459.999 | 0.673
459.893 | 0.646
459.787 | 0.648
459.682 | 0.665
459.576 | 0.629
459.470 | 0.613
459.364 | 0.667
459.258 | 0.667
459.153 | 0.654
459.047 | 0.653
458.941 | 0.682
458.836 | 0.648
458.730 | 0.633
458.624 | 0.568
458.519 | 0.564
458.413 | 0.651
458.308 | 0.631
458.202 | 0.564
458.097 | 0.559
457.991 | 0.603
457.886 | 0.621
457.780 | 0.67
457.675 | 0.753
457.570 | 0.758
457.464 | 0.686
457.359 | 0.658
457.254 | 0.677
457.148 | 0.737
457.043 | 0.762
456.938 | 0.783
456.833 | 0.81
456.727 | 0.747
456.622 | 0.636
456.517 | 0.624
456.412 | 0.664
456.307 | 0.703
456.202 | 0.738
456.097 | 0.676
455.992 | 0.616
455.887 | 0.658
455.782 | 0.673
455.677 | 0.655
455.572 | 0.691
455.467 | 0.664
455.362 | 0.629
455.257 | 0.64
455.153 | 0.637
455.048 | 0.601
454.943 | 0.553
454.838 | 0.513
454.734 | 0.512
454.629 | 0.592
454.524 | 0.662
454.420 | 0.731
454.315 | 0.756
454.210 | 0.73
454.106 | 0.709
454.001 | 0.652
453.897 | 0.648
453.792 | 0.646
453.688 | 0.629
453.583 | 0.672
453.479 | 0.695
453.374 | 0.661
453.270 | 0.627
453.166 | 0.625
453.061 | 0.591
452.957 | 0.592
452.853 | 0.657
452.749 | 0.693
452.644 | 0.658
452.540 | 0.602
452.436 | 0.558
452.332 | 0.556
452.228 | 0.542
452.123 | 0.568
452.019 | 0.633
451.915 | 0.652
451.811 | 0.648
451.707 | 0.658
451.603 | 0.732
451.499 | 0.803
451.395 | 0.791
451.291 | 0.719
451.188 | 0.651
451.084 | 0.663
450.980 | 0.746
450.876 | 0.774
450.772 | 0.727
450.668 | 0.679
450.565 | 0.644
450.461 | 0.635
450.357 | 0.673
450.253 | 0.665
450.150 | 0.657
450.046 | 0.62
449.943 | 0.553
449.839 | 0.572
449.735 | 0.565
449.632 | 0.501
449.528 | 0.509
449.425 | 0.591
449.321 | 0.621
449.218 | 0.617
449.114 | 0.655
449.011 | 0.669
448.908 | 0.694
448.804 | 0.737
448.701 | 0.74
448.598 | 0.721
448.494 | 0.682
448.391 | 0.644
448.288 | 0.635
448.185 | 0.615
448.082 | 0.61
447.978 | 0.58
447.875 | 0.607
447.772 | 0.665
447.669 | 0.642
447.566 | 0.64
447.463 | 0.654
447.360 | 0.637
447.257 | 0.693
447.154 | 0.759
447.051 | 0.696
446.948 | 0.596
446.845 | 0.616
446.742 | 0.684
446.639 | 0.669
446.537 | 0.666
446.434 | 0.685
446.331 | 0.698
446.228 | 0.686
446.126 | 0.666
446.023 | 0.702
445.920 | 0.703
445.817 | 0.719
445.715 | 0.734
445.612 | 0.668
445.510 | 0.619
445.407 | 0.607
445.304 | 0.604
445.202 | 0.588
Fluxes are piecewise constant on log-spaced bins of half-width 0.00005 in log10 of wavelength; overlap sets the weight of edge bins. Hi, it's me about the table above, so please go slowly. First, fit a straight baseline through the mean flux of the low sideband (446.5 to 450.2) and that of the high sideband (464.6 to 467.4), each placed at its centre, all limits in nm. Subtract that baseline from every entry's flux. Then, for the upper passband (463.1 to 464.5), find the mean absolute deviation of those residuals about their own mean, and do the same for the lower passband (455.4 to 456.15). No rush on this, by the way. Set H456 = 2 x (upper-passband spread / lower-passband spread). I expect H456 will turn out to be 7.1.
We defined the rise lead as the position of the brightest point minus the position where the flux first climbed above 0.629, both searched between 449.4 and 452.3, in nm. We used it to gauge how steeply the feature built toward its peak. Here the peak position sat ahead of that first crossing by 1.35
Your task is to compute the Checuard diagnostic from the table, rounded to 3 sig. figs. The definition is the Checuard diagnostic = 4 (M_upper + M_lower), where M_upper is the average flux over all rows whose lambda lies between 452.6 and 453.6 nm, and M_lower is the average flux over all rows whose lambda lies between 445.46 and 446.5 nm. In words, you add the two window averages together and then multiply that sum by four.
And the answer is 5.34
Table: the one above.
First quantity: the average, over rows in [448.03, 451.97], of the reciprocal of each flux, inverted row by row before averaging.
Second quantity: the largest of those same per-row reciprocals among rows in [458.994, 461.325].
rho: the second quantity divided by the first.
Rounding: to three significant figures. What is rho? 1.09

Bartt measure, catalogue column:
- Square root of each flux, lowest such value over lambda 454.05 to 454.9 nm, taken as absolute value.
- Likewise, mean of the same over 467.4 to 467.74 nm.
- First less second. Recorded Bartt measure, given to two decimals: -0.09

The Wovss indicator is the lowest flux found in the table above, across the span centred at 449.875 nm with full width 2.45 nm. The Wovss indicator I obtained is 0.501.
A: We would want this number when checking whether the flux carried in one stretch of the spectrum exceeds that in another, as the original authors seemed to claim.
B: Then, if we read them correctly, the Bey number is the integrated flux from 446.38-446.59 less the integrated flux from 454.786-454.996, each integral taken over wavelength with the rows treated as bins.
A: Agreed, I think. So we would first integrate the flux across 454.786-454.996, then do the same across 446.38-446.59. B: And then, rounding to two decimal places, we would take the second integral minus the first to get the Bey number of 0.03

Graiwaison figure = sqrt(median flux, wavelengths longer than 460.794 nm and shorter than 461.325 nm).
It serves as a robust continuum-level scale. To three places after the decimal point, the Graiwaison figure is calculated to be 0.823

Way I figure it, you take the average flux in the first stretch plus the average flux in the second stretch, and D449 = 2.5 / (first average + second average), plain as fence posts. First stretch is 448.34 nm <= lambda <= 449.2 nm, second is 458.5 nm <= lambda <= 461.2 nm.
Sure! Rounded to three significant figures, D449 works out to 1.86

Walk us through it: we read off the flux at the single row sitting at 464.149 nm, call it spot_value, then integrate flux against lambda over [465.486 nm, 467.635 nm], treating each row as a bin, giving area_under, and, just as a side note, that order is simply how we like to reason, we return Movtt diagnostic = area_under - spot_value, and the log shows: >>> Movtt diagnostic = 0.82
